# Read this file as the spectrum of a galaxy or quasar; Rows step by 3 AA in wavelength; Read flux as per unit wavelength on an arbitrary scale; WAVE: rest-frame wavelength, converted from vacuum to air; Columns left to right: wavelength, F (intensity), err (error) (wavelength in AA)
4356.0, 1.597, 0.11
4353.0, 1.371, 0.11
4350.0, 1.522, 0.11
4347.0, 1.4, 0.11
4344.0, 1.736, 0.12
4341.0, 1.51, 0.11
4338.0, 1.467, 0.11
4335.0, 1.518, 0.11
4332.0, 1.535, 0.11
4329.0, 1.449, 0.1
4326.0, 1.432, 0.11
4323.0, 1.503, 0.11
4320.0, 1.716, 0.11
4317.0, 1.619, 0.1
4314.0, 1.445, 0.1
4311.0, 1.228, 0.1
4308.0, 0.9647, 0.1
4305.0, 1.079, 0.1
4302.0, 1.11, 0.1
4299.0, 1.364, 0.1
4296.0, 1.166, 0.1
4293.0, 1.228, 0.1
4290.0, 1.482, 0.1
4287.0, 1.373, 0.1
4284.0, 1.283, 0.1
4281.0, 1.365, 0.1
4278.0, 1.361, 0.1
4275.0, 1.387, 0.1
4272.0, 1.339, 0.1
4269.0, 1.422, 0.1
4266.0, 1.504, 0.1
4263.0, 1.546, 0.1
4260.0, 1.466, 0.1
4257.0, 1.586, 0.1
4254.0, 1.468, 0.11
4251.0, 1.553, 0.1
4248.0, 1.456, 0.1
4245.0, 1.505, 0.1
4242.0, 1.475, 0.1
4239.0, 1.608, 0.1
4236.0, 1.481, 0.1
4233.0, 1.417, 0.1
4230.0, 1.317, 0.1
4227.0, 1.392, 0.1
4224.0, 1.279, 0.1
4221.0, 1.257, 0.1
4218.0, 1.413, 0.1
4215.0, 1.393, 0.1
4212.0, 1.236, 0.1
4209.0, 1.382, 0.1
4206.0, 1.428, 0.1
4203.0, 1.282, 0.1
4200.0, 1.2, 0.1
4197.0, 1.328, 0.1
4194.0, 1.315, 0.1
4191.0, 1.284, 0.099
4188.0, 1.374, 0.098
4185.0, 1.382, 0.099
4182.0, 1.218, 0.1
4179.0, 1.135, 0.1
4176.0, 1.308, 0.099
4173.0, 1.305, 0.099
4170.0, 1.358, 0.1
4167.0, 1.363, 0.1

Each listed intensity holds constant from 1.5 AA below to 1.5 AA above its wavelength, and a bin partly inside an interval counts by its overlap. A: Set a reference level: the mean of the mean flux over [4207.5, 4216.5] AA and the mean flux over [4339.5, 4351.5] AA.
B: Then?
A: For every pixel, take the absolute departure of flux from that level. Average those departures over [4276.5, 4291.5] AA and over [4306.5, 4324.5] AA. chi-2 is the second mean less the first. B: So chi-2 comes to 0.12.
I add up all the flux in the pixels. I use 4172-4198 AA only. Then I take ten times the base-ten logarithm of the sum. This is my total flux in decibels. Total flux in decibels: 10.7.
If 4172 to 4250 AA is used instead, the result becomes 15.5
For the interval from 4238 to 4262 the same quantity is 10.8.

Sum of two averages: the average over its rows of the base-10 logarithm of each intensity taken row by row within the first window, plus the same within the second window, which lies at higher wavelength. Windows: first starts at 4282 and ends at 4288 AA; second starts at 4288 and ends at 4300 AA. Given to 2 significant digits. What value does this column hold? 0.24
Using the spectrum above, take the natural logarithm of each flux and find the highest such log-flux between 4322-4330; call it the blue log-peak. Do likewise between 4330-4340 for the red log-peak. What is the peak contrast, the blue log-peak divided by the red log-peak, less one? -0.05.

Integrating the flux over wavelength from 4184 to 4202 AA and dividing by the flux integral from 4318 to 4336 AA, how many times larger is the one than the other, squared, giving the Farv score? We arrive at 0.74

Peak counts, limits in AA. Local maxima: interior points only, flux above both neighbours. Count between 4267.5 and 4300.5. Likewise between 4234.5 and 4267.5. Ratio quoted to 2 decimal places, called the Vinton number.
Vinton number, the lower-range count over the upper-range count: 1.67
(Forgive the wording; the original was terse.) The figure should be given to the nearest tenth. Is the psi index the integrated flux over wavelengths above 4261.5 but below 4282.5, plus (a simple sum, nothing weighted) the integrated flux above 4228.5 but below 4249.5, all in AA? 60.5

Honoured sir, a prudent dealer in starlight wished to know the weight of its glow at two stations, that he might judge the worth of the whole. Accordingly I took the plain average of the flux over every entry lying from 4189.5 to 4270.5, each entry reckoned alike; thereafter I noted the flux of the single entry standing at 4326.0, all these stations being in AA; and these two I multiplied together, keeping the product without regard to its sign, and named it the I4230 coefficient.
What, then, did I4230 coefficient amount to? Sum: 2.02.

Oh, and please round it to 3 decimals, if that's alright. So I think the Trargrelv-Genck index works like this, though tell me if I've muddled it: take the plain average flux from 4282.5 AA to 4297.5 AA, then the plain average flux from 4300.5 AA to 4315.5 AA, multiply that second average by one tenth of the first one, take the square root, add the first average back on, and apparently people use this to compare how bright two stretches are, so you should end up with 1.697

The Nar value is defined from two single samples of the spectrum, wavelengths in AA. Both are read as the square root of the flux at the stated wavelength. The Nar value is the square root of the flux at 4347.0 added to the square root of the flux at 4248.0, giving 2.39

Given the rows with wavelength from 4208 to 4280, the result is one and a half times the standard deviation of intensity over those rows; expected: 0.15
